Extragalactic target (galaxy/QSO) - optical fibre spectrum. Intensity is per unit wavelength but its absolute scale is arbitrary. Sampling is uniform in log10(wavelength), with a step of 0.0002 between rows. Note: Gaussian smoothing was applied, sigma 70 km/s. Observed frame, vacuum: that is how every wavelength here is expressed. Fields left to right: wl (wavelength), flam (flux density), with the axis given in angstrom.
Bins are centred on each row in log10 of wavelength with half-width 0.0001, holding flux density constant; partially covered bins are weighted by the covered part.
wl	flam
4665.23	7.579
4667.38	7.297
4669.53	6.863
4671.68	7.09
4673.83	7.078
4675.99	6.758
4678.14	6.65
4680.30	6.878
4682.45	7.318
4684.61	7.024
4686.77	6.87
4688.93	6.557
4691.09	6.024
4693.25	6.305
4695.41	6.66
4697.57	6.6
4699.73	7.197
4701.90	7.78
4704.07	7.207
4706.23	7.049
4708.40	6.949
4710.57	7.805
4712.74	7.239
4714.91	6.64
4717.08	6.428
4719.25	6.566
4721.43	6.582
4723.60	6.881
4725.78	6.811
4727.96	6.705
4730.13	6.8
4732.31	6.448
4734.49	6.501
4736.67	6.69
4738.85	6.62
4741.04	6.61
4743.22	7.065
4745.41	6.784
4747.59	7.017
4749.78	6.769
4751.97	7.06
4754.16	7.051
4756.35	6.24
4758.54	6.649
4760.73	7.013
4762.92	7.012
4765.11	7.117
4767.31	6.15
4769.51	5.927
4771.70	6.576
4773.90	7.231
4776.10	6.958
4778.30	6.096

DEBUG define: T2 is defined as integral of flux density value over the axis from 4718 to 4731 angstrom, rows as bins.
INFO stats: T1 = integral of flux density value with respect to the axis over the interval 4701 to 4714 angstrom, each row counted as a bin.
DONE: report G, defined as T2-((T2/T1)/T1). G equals 87.4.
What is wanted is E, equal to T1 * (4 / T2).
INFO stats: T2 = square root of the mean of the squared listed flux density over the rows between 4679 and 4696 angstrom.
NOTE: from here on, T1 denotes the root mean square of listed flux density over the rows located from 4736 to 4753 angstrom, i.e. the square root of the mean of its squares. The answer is 4.07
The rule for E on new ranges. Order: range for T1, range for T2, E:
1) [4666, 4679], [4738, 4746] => 4.11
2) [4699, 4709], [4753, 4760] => 4.35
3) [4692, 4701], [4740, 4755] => 3.88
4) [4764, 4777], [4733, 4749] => 3.95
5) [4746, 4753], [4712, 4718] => 4.10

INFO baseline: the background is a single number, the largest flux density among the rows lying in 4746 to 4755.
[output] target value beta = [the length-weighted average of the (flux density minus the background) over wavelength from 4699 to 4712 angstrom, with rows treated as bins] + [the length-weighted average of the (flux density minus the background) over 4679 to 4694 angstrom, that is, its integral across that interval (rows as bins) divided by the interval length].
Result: -0.07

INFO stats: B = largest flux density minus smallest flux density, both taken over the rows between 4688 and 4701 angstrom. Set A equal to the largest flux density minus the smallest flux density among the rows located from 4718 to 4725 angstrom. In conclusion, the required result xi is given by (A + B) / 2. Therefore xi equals 0.74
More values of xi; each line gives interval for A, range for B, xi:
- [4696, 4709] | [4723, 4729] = 0.68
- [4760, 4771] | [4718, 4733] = 0.81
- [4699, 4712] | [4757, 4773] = 1.02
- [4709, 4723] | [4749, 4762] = 1.10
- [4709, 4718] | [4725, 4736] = 0.87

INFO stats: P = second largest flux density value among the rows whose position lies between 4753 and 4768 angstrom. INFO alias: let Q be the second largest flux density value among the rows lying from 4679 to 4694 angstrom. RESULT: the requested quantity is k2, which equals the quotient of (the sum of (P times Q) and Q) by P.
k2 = 8.0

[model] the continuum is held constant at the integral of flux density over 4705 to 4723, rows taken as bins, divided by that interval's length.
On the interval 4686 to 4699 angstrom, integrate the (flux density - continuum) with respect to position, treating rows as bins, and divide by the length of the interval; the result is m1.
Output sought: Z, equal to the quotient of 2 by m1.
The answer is -5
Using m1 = -0.40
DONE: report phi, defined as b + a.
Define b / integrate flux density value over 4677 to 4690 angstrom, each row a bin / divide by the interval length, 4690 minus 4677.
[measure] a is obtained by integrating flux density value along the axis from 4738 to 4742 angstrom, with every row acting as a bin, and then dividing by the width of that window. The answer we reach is 13.5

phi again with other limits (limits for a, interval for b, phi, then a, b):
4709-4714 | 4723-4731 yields 14.2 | 7.43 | 6.8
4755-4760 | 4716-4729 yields 13.2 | 6.52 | 6.7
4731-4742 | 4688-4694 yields 12.9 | 6.57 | 6.3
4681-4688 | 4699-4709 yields 14.3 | 7.05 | 7.2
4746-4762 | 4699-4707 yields 14.2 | 6.83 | 7.3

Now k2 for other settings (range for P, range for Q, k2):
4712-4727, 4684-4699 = 7.9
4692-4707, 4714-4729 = 7.8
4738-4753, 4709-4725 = 8.3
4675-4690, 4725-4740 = 7.8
